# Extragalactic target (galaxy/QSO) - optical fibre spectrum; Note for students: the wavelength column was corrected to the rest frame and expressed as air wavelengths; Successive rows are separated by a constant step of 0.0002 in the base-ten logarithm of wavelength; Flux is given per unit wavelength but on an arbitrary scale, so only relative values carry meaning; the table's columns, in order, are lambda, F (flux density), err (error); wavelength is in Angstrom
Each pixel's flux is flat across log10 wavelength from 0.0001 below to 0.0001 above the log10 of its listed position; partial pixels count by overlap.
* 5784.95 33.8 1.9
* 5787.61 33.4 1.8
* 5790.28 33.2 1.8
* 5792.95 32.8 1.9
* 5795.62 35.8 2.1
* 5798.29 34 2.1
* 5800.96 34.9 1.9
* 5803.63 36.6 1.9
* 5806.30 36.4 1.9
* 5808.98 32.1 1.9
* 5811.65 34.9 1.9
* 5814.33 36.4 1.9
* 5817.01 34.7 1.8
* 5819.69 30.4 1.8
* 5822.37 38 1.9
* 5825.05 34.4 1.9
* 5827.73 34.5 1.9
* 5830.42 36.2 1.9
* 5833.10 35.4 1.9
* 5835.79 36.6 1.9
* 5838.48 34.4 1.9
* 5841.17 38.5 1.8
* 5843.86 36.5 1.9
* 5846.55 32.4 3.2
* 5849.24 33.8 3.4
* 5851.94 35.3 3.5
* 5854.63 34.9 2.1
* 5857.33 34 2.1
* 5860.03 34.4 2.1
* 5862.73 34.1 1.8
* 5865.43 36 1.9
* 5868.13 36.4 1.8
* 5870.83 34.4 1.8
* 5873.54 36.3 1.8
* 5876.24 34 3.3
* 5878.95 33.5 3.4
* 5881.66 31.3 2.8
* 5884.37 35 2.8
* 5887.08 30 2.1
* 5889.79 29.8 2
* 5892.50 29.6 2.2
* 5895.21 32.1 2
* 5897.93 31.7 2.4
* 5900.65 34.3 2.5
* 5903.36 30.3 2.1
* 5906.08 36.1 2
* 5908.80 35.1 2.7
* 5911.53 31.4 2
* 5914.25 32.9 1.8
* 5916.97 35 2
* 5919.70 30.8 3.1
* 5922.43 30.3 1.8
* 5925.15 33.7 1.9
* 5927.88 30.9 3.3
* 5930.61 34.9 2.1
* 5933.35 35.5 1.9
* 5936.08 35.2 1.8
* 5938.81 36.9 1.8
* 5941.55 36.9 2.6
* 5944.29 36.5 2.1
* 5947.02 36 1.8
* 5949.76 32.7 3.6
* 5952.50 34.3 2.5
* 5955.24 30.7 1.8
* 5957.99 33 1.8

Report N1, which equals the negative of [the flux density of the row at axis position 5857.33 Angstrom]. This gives -34.0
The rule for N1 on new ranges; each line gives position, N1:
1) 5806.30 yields -36.4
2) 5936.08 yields -35.2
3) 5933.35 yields -35.5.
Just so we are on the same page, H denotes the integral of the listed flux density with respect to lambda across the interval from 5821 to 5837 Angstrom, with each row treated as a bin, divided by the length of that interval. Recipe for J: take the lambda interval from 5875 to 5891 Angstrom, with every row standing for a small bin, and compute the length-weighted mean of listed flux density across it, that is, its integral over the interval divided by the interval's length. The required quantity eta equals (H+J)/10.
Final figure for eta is 6.81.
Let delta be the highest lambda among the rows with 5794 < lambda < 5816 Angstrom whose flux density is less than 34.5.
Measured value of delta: 5808.98 Angstrom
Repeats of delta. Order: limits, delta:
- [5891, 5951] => 5949.76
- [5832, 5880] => 5878.95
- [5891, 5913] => 5911.53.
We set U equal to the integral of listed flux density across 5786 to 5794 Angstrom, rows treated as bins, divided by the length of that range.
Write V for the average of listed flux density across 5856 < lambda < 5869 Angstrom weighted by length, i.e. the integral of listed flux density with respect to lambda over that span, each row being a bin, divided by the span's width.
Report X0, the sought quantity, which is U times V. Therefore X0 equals 1158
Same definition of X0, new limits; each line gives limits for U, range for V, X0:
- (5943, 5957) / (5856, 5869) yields 1188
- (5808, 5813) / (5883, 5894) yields 1047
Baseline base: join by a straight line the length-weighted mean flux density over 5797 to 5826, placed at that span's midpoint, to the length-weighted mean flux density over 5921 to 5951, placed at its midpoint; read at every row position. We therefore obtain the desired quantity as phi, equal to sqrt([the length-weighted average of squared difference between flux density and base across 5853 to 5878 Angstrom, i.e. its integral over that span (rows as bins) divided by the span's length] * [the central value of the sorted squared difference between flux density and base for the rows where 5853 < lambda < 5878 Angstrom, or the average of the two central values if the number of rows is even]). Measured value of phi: 0.6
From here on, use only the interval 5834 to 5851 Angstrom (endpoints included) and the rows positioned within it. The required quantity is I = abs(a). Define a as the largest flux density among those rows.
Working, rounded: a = 38.5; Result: 38.5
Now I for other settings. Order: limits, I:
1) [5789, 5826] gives 38.0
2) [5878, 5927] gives 36.1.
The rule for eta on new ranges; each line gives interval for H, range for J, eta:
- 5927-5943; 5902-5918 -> 6.86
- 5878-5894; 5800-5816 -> 6.67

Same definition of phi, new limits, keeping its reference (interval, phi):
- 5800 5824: 3.6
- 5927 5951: 3.5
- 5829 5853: 2.6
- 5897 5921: 4.1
